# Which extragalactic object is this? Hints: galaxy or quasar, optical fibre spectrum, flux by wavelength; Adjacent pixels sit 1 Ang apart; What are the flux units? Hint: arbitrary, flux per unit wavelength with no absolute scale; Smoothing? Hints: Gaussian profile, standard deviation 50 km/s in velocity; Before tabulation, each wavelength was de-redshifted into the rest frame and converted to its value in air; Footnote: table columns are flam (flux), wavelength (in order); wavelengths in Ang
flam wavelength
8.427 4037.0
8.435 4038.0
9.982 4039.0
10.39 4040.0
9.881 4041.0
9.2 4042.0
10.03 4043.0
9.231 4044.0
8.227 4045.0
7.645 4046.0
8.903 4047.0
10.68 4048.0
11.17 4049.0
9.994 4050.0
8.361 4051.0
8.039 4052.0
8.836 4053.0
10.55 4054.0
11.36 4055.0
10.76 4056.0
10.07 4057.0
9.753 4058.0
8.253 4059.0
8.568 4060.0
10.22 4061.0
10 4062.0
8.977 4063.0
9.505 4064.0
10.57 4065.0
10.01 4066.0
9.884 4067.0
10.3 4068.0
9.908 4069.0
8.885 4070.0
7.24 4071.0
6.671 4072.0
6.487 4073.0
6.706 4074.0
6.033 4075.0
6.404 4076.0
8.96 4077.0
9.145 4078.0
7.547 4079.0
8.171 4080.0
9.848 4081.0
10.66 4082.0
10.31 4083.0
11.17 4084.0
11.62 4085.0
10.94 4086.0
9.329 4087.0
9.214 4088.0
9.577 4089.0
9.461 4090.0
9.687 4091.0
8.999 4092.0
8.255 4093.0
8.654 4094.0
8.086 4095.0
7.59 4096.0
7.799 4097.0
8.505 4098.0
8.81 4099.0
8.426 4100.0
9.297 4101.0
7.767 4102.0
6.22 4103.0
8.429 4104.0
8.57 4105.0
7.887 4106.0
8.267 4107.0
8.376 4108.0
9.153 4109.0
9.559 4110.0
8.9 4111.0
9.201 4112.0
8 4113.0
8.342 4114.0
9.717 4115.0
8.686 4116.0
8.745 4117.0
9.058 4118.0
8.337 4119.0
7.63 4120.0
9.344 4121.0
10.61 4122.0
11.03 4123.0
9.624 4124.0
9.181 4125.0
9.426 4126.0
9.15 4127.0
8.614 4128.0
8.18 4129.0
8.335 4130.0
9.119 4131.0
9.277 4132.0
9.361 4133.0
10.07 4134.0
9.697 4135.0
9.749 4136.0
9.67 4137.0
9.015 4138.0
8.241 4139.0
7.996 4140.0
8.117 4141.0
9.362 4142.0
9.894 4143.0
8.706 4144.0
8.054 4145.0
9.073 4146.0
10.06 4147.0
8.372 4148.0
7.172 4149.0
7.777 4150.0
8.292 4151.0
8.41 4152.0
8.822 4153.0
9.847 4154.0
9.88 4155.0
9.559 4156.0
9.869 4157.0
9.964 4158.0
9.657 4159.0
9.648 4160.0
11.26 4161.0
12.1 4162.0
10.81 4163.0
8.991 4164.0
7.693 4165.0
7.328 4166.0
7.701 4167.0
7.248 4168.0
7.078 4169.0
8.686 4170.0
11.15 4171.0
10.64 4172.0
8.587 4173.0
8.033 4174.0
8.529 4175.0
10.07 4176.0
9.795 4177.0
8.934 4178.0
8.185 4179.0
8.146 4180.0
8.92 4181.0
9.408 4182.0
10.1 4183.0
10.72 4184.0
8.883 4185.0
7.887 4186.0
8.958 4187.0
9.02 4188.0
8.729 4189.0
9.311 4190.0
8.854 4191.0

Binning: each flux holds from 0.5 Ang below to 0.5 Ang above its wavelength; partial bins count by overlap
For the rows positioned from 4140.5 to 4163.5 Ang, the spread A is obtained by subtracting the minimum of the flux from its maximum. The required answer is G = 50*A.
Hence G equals 246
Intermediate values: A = 4.9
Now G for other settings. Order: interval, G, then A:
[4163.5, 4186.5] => 204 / 4.1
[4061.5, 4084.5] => 257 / 5.1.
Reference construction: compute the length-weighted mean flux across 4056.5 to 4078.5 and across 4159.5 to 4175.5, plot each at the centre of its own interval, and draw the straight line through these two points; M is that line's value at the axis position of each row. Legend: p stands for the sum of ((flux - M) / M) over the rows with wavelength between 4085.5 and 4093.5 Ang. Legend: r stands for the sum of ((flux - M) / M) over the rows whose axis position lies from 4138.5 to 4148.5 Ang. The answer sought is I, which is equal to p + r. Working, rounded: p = 0.5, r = -0.25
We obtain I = 0.3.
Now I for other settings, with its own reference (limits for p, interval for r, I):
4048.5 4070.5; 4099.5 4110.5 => 1.9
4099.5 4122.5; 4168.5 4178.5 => -0.7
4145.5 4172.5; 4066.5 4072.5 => 0.3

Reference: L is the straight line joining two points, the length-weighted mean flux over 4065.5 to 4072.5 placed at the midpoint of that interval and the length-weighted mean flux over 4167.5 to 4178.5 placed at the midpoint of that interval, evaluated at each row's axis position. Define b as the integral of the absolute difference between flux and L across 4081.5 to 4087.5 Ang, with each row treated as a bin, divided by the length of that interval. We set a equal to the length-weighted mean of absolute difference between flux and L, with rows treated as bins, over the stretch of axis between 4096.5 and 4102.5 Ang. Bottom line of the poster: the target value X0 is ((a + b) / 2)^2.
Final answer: 1.4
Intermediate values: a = 0.65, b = 1.69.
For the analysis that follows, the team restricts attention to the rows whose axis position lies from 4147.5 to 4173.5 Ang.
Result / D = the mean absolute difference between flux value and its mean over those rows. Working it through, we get 1.17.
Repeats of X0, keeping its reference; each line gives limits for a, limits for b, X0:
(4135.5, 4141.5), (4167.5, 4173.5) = 1.0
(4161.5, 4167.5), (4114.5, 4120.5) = 1.1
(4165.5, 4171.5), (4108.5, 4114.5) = 0.9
